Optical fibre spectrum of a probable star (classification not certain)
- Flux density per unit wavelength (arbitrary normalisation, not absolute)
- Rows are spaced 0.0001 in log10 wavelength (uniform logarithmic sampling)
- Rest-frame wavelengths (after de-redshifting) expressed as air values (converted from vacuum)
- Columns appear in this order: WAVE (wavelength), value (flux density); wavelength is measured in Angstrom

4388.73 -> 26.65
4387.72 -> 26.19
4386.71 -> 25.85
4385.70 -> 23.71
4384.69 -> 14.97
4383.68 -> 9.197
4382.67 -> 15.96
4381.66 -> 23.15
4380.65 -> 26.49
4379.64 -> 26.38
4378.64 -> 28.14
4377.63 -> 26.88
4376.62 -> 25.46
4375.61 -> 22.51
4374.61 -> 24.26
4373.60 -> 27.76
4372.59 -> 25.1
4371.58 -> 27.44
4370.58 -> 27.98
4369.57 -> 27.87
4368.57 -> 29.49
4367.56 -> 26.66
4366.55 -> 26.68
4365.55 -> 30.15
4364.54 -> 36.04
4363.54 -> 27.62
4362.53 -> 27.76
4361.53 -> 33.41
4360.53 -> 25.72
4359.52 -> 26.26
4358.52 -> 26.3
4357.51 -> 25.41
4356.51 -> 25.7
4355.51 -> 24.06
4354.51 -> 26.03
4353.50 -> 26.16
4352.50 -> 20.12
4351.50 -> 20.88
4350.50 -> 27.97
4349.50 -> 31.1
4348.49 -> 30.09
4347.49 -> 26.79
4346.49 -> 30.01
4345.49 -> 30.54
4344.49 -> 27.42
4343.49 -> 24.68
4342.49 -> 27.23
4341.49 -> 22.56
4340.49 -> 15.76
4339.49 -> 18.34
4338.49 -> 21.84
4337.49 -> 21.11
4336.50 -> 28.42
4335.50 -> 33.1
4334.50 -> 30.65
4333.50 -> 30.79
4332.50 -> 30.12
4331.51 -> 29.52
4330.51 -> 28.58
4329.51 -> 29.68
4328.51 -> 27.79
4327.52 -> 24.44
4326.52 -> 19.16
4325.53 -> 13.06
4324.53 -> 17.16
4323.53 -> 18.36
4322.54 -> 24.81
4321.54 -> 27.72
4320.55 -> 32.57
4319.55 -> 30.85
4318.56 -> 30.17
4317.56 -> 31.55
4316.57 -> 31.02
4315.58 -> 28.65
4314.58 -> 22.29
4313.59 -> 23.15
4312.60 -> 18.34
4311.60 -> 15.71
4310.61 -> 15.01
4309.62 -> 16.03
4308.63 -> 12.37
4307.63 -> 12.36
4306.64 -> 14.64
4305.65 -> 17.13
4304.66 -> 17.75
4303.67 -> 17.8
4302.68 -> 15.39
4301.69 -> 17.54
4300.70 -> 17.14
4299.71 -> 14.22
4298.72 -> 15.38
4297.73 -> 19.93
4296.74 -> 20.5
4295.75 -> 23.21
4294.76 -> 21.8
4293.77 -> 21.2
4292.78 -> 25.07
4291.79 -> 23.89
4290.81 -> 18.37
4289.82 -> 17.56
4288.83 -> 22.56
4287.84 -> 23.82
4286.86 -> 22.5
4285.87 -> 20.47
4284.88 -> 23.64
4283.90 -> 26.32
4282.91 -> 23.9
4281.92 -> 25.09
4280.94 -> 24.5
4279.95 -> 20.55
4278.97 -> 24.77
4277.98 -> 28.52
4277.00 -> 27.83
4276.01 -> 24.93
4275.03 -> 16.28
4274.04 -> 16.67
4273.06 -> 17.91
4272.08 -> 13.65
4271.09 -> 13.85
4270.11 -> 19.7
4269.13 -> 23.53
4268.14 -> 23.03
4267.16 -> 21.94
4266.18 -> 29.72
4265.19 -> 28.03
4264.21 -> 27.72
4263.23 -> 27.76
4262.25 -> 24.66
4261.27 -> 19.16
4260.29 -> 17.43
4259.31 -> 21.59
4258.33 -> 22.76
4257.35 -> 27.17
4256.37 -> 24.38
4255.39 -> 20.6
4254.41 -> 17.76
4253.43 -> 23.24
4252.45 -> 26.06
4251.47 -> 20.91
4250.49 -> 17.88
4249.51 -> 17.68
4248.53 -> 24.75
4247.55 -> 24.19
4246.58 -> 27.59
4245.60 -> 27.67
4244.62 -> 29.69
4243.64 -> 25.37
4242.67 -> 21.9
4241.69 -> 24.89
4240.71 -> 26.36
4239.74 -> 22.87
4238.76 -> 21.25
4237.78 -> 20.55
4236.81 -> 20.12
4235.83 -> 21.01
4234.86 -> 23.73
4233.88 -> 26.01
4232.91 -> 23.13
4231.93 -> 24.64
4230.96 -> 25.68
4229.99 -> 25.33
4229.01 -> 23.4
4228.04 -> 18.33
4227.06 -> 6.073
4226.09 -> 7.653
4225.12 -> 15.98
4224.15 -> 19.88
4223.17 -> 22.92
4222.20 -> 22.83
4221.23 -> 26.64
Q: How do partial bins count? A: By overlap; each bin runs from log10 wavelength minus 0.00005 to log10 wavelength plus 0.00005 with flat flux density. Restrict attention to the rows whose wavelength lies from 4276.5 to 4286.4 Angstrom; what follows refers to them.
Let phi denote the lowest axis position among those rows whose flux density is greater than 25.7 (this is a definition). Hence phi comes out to 4277.00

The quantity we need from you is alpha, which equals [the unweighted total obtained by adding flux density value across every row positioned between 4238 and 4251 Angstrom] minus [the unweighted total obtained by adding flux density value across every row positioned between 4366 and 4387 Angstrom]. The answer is -200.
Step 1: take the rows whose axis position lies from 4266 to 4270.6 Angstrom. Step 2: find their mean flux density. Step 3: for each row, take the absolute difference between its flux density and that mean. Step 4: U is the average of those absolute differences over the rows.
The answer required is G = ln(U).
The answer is 0.9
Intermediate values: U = 2.5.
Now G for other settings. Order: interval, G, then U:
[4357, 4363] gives 0.7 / 2.1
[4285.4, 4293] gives 0.8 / 2.2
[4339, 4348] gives 1.4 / 4.0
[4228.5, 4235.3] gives 0.0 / 1.0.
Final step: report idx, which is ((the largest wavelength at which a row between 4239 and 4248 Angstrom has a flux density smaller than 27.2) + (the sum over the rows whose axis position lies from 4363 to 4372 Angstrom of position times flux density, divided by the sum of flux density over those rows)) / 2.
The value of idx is 4307.5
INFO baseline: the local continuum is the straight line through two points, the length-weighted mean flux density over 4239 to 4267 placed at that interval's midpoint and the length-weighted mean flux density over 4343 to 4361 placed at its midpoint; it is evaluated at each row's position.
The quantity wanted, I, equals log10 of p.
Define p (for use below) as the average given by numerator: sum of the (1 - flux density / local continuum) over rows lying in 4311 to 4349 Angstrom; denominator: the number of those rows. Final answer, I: -2.1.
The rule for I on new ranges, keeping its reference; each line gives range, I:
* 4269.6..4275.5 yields -0.5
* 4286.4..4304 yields -0.7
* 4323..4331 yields -0.9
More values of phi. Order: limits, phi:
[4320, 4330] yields 4320.55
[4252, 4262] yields 4252.45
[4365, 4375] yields 4365.55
